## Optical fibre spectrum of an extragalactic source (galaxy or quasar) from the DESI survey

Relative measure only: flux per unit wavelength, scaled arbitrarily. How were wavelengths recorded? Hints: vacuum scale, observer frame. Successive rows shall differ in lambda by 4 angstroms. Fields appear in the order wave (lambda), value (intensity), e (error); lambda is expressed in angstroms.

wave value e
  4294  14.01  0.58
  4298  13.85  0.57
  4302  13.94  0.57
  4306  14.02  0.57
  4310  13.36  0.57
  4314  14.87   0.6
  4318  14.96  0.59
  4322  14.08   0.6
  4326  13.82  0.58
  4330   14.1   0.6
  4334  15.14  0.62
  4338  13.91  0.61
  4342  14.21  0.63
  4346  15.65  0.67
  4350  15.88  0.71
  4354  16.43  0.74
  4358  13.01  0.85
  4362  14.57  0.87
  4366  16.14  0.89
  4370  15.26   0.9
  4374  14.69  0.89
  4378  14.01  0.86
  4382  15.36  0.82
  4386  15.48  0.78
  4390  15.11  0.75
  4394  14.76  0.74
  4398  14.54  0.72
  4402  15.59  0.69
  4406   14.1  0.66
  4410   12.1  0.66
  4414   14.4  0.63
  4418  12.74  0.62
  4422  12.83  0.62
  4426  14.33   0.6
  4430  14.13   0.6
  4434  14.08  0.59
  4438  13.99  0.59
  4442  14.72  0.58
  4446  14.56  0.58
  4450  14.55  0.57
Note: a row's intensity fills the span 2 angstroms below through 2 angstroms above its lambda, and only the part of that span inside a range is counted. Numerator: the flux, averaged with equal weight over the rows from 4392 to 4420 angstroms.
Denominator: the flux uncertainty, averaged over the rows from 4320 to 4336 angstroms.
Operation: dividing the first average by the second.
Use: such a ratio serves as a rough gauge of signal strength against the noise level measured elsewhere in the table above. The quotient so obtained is 23.4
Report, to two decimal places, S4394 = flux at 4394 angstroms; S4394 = 14.76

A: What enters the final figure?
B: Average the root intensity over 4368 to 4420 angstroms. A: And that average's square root 1.95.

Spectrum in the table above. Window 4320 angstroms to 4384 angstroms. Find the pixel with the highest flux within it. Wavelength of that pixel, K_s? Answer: 4354 angstroms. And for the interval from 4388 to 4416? 4402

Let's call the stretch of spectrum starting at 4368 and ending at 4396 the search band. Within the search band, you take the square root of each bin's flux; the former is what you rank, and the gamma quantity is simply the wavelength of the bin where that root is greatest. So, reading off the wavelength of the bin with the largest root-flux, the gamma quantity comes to 4386 angstroms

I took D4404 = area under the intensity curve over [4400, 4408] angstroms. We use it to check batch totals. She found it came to 119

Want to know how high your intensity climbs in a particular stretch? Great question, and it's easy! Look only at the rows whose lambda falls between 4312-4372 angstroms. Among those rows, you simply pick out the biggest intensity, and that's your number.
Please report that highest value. 16.43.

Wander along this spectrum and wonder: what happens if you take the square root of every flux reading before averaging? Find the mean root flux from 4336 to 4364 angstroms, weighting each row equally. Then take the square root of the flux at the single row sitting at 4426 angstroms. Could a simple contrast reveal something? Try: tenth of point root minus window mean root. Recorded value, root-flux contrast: -3.47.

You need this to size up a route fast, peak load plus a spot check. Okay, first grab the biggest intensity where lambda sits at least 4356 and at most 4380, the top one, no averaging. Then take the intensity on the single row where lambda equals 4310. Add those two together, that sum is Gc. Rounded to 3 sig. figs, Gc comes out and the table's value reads 29.5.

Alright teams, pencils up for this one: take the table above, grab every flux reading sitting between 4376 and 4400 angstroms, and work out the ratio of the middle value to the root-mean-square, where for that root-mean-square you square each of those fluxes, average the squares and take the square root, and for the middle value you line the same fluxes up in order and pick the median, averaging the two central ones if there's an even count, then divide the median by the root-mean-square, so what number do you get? 1.00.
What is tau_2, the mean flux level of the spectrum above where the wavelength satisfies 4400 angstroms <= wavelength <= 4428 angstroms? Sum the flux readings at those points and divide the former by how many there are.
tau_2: 13.7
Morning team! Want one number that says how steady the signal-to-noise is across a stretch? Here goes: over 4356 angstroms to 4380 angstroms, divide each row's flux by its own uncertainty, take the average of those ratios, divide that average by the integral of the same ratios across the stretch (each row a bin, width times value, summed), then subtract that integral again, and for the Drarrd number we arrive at -400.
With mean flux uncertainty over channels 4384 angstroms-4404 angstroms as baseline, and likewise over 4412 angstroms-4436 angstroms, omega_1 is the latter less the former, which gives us -0.13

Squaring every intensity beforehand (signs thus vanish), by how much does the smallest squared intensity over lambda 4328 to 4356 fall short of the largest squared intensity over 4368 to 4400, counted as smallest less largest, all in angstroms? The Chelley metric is -46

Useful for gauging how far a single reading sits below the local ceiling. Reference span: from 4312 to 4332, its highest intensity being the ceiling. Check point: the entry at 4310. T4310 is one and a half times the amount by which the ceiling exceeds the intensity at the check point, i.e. 2.4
